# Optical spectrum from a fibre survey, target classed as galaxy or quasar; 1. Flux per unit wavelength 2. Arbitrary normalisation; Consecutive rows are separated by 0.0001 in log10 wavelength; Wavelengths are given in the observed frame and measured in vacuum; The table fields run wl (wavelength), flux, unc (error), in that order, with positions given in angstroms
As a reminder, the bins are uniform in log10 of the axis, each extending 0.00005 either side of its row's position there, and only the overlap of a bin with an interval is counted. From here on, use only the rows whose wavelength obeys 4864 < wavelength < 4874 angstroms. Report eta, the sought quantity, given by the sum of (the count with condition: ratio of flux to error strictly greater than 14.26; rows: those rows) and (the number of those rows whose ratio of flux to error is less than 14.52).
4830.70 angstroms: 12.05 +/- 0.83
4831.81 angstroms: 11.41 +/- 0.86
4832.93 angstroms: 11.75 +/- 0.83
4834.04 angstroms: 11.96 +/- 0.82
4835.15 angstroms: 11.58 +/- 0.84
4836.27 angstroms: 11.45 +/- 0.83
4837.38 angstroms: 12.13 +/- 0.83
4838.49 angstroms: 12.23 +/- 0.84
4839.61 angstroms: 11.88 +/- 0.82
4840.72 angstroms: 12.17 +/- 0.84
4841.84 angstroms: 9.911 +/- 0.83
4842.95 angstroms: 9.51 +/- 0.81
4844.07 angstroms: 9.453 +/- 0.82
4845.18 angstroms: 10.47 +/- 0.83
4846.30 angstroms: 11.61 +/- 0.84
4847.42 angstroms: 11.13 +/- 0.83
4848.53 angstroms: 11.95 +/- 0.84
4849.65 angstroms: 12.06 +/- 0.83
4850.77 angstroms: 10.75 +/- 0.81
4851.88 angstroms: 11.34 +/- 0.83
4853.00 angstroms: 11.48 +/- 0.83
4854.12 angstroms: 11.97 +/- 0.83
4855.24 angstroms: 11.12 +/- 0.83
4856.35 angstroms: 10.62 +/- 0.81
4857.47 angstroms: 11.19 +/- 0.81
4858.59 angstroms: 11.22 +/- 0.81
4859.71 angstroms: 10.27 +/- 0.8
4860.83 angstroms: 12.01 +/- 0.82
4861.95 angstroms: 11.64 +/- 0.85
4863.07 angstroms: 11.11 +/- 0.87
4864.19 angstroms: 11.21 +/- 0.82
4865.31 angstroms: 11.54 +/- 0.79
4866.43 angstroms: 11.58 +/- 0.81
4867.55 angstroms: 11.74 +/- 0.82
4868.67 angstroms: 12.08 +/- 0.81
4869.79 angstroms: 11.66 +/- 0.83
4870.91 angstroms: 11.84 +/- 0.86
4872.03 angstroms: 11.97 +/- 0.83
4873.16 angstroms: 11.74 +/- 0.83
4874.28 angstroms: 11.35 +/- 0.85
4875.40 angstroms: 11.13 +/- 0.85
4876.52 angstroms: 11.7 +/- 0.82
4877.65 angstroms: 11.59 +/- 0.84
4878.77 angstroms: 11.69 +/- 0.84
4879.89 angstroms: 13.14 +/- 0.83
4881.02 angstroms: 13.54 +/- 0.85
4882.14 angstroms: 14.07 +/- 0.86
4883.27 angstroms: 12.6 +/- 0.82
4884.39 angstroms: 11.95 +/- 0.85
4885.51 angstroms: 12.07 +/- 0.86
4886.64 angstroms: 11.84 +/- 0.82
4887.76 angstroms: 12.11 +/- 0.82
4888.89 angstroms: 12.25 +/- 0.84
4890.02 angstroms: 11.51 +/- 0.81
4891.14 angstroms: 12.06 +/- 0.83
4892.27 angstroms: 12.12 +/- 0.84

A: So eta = 12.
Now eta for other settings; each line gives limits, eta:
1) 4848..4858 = 10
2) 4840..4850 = 10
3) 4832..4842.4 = 11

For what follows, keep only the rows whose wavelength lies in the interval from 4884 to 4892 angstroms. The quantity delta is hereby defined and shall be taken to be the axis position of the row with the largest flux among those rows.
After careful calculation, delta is 4888.89 angstroms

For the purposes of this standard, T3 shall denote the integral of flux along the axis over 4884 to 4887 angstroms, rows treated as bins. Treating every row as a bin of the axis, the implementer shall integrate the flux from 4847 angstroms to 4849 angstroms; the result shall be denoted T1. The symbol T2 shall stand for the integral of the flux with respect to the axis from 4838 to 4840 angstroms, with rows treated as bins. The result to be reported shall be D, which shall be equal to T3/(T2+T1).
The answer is 0.76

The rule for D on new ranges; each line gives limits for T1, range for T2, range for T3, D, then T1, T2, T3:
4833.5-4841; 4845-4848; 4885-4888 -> 0.29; 89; 33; 36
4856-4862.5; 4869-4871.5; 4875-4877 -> 0.22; 73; 30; 23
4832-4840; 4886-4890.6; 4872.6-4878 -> 0.42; 95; 55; 62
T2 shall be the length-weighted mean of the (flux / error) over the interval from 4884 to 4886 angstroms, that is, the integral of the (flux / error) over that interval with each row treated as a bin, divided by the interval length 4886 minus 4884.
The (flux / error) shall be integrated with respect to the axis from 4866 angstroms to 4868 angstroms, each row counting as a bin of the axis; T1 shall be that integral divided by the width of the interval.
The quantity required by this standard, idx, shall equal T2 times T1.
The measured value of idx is 202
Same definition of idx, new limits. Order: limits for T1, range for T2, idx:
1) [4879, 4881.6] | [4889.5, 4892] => 225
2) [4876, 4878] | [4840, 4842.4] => 187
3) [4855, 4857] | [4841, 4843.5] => 161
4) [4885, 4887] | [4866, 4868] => 203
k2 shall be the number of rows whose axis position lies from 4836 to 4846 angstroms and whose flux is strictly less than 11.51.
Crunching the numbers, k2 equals 5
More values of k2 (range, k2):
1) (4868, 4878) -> 2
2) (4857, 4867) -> 5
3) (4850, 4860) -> 8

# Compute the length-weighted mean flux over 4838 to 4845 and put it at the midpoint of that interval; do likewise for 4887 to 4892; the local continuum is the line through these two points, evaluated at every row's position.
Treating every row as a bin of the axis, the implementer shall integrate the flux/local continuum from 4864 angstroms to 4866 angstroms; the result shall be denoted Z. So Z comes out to 2.0 angstroms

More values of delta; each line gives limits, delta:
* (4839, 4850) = 4840.72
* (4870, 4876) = 4872.03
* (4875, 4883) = 4882.14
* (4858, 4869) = 4868.67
